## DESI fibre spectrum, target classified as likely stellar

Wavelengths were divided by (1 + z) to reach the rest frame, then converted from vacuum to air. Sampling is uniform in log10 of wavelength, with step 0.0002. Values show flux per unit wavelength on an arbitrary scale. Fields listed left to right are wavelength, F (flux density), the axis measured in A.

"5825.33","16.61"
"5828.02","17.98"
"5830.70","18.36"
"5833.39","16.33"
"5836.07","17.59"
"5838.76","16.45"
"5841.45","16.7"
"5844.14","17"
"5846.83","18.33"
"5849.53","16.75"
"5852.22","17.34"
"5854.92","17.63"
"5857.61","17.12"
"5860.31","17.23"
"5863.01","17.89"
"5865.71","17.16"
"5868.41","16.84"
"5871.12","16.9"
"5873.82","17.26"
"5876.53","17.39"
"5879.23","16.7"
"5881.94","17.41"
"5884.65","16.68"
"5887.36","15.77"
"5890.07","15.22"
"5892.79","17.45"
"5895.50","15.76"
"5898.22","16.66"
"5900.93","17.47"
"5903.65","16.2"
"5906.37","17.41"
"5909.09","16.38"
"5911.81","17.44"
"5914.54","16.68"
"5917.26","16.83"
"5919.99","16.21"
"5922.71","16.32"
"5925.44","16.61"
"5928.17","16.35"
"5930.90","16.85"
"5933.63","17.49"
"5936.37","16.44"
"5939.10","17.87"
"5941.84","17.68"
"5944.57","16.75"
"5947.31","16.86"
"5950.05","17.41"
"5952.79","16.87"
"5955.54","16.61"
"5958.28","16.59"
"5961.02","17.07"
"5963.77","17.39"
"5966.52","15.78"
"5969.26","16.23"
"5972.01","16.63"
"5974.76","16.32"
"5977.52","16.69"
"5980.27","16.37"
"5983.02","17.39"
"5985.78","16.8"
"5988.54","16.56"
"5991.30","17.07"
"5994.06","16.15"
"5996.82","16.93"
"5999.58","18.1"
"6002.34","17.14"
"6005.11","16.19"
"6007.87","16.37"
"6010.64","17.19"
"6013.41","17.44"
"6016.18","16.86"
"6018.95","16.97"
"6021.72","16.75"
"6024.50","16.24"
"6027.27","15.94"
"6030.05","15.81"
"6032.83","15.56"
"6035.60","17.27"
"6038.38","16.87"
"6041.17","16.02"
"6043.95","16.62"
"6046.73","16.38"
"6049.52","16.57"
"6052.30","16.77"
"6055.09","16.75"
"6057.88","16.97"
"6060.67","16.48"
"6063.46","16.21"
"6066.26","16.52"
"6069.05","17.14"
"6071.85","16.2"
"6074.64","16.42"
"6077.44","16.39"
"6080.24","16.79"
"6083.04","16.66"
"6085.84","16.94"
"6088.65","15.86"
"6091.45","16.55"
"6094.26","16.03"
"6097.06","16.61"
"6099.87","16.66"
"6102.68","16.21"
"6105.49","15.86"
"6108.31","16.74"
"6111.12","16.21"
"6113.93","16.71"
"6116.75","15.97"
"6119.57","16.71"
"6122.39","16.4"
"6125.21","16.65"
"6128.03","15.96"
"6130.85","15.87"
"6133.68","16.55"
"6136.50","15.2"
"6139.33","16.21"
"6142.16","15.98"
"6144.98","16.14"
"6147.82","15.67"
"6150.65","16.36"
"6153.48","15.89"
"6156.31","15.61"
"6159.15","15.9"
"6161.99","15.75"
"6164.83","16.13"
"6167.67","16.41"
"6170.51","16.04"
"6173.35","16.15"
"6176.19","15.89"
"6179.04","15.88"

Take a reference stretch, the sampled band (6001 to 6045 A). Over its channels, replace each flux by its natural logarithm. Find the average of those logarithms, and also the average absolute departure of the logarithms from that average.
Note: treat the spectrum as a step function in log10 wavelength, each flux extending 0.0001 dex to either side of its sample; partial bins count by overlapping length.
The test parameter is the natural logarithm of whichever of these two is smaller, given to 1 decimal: -3.5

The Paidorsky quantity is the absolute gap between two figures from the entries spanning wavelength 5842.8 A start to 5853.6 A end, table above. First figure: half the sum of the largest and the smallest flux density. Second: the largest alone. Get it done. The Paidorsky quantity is 0.79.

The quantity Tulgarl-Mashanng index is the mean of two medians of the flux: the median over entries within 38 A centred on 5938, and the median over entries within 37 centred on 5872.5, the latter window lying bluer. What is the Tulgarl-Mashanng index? 17.0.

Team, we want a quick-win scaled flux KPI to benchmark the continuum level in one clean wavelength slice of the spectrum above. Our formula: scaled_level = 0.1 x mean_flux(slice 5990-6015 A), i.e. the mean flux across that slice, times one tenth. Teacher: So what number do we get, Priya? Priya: 1.70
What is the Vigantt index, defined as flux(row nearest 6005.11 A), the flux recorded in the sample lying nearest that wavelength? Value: 16.19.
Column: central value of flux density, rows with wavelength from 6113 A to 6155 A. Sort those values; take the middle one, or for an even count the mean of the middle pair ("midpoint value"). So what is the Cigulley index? 16.1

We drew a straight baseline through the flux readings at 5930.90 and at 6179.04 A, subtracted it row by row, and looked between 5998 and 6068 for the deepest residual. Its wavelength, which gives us 6032.83 A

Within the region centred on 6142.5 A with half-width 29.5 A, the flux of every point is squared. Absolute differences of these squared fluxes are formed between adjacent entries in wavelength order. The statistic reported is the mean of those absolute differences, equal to 15.5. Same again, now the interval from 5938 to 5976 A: 16.0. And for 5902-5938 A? 21.6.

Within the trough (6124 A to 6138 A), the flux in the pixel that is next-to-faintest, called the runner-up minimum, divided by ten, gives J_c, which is 1.59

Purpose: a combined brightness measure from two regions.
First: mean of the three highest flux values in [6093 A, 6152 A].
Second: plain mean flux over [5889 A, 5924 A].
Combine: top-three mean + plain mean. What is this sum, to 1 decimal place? 33.3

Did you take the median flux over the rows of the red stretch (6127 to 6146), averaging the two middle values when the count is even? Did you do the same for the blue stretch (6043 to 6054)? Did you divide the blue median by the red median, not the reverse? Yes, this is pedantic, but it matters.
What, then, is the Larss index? 1.04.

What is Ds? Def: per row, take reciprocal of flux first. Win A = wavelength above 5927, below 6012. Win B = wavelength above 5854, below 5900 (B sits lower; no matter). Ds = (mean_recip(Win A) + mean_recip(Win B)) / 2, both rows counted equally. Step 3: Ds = 0.0594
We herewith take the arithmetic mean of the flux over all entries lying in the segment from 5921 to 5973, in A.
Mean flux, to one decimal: 16.8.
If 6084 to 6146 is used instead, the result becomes 16.3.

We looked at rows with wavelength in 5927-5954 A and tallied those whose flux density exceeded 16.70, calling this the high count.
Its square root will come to 2.8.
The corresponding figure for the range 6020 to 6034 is 1.0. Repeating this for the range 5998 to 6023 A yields 2.6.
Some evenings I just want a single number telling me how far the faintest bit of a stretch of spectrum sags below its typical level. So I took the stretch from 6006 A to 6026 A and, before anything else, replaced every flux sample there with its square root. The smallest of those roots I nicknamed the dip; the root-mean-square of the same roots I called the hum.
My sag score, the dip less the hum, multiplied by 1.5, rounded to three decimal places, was -0.109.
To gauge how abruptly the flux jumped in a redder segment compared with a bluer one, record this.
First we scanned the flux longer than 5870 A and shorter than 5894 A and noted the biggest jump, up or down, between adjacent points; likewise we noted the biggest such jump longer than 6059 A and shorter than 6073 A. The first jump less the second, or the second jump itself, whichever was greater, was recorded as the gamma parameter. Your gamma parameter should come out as 1.3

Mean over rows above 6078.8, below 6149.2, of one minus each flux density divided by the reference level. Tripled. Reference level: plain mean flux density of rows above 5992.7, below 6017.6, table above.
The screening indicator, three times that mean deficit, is 0.11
